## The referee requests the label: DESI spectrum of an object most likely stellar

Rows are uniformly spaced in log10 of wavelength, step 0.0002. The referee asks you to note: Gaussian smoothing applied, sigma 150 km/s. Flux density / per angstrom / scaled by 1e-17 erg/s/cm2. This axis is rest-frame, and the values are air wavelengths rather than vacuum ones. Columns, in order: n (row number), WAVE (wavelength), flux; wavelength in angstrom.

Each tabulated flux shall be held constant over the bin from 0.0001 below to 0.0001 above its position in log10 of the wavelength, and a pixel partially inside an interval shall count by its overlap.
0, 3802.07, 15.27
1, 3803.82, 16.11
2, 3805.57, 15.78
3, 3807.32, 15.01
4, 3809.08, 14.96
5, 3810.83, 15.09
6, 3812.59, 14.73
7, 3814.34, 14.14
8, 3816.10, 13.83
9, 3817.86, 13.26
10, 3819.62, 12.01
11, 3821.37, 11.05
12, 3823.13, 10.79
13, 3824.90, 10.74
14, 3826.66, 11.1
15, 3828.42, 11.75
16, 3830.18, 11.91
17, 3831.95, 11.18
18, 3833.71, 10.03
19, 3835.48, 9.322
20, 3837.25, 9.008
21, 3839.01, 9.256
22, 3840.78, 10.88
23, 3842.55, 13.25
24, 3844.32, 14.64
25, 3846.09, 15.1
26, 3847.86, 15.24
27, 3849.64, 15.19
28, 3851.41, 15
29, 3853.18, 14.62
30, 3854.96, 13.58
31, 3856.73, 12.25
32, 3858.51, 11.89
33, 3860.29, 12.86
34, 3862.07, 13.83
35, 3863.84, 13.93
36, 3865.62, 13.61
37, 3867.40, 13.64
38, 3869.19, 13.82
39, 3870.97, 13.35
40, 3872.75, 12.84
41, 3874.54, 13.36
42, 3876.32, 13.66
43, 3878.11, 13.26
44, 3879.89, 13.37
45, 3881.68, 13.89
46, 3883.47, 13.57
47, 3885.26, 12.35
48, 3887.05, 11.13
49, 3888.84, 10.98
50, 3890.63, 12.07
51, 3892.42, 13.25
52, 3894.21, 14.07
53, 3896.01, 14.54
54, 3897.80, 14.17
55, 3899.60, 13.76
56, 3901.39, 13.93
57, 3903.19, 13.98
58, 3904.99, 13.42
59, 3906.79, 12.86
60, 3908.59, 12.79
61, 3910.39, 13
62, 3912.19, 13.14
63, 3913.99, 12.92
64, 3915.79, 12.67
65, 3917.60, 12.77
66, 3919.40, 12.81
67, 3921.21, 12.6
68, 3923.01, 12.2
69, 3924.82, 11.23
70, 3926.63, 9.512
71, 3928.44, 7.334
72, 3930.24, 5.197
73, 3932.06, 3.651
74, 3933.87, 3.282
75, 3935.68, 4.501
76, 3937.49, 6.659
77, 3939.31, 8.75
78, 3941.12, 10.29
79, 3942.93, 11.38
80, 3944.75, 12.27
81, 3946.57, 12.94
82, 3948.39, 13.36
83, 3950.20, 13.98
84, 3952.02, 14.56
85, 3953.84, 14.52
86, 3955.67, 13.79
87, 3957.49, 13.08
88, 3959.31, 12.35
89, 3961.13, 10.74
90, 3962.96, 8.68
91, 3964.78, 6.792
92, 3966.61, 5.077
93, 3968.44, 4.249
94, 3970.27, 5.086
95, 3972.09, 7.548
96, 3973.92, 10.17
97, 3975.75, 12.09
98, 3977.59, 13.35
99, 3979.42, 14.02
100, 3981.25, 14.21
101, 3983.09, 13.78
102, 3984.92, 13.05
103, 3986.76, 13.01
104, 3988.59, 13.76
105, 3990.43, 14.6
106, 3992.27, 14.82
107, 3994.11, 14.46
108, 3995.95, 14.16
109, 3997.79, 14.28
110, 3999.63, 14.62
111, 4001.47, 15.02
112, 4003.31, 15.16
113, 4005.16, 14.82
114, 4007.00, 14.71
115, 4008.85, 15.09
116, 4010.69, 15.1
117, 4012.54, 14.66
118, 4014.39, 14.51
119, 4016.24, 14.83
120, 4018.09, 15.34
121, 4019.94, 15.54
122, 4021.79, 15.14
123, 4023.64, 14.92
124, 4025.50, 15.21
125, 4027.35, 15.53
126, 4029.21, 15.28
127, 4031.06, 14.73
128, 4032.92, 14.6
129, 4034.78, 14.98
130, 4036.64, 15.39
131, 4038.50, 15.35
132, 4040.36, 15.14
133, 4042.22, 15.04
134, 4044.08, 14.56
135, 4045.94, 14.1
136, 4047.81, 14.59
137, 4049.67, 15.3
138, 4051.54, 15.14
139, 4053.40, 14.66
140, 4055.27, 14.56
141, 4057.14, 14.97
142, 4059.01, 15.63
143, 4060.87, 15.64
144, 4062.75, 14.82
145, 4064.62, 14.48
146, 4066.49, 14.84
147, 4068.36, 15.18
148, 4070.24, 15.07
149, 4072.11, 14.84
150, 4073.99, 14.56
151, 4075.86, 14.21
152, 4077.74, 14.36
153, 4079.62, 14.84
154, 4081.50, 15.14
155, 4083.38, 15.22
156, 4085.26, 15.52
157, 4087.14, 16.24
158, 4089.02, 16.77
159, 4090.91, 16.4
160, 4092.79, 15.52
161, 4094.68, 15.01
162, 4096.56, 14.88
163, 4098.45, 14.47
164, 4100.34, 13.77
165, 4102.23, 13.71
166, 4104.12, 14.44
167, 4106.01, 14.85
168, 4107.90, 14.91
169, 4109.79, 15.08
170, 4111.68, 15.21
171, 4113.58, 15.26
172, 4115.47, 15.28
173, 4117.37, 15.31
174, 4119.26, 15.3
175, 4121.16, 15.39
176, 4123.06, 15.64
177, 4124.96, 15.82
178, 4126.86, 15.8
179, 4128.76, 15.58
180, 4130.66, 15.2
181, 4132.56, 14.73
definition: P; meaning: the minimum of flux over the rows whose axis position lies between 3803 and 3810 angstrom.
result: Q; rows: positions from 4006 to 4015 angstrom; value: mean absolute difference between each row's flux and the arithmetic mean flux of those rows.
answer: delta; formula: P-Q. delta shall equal 14.7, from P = 14.96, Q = 0.2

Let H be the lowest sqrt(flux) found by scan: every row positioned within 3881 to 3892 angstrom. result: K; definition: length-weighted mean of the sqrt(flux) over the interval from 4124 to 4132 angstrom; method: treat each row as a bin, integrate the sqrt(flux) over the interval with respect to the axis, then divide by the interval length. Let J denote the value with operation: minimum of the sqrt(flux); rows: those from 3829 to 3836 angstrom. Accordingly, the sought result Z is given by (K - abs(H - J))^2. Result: 14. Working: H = 3.3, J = 3.05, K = 3.95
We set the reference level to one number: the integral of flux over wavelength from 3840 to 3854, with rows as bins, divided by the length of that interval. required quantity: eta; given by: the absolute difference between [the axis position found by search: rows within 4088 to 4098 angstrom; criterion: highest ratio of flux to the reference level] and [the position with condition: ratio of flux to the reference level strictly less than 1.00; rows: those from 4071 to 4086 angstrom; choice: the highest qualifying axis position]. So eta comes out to 13.2 angstrom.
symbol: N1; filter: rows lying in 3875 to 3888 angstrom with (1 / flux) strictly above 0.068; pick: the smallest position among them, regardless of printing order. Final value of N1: 3876.32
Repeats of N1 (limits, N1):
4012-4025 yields 4012.54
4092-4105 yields 4098.45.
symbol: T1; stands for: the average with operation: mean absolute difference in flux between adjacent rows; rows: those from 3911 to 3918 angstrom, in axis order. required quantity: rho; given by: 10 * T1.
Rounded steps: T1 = 0.19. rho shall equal 1.9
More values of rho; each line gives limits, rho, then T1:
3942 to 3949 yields 6.6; 0.66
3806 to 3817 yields 2.9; 0.29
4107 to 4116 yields 0.9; 0.09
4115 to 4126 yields 1.1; 0.11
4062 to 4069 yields 3.5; 0.35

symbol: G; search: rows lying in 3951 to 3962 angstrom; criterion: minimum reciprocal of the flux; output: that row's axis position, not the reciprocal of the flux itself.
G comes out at 3952.02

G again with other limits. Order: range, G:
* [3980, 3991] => 3990.43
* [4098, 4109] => 4107.90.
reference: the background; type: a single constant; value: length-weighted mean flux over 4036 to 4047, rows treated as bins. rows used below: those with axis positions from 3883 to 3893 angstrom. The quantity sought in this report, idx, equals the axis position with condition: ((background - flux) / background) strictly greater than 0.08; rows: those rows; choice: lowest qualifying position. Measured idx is 3883.47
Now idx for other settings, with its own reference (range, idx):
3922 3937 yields 3923.01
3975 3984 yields 3975.75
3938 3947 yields 3939.31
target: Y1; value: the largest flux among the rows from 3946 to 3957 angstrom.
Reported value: 14.56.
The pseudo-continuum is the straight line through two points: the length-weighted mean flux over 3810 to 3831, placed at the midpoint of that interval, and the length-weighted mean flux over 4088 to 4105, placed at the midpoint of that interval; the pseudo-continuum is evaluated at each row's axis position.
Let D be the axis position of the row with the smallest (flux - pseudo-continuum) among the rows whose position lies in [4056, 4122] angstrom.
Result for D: 4102.23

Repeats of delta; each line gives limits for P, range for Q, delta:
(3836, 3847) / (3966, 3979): 5.9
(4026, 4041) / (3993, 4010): 14.3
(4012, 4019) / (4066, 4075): 14.3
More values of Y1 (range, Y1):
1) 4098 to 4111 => 15.08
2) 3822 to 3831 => 11.91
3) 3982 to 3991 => 14.6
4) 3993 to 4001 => 14.62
